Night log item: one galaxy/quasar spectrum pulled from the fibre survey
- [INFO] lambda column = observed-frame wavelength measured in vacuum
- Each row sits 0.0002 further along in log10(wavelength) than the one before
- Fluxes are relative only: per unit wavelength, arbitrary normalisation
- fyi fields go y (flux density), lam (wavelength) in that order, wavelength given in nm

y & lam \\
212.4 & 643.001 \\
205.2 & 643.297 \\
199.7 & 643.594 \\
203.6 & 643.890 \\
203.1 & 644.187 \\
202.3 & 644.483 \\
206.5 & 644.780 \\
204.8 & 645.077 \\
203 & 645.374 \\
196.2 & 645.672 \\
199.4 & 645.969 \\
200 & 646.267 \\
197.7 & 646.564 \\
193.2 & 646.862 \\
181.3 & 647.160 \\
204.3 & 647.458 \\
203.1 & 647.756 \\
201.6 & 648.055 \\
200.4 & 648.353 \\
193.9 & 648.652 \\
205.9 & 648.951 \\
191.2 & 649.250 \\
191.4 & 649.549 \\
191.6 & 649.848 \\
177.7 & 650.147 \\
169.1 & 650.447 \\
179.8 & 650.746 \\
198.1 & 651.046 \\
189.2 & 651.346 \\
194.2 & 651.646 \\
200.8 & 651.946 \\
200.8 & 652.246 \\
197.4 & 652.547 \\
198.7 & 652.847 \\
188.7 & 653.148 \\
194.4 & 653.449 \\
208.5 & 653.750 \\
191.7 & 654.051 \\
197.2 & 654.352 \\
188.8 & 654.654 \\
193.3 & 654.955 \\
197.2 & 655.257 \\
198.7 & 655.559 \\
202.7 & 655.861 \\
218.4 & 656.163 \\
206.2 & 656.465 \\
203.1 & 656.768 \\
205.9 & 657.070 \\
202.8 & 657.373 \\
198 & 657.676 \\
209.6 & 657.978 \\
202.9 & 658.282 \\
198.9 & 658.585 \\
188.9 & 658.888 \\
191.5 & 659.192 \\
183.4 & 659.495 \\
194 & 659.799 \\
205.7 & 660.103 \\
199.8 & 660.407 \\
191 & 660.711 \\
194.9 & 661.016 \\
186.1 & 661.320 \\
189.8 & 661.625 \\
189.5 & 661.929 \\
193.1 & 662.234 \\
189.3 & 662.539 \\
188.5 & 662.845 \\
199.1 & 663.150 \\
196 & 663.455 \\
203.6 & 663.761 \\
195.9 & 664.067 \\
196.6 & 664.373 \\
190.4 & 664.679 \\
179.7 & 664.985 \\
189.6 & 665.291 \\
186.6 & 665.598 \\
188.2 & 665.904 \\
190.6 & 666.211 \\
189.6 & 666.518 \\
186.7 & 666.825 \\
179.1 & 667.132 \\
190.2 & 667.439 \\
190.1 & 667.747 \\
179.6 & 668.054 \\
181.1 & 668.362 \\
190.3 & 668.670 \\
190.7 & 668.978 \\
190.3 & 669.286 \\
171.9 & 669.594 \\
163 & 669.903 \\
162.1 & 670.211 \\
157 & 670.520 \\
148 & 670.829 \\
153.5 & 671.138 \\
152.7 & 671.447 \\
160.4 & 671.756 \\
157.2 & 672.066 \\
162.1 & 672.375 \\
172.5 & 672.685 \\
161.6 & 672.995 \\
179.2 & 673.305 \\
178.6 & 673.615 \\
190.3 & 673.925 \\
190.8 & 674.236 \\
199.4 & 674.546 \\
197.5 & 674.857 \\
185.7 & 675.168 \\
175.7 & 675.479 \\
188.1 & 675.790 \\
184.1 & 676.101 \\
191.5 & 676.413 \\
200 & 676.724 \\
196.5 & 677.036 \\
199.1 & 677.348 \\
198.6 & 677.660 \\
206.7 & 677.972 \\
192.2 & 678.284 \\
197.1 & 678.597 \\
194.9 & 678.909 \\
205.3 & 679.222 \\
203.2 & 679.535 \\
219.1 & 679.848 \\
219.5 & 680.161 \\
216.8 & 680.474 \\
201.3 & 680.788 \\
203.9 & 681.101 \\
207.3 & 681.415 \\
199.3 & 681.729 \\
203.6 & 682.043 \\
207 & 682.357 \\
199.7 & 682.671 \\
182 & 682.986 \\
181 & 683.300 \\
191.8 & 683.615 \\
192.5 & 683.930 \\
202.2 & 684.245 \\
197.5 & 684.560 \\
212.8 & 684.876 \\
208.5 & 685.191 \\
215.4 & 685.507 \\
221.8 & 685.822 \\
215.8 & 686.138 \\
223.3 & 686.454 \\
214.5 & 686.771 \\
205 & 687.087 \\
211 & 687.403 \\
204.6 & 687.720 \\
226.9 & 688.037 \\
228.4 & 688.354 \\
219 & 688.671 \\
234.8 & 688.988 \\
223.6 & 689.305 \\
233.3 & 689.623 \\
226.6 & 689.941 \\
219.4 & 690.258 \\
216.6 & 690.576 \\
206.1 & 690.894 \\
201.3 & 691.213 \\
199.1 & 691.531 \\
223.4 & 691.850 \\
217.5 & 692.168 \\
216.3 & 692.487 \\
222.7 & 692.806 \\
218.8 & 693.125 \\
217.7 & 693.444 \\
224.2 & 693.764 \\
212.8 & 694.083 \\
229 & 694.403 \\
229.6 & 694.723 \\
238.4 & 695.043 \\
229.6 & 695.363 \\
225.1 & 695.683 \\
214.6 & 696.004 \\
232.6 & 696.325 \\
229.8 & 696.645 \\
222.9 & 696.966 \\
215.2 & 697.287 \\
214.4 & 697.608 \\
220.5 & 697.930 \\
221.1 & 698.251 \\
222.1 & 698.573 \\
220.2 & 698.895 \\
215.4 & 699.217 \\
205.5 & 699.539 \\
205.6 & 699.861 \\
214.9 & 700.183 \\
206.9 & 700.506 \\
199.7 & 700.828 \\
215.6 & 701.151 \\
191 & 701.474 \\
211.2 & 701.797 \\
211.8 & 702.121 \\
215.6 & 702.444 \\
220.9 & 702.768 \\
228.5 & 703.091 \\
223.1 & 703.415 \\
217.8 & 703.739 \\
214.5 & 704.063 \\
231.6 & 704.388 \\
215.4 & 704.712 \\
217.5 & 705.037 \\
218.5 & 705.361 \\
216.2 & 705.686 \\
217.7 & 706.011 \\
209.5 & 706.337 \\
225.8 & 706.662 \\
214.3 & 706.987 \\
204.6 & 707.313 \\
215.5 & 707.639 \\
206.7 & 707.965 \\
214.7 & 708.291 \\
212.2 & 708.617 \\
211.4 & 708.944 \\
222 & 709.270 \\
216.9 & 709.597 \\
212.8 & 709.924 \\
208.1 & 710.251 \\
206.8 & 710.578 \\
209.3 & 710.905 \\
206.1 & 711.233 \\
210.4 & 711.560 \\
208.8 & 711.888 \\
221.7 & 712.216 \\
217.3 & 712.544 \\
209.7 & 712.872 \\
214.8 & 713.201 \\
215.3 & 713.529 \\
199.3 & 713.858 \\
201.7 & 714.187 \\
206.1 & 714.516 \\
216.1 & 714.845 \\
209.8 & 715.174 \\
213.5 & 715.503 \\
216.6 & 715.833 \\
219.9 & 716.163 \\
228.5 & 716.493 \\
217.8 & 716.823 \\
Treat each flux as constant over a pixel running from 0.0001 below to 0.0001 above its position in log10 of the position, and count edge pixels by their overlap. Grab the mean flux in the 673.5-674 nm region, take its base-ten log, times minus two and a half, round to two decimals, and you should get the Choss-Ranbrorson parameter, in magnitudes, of -5.66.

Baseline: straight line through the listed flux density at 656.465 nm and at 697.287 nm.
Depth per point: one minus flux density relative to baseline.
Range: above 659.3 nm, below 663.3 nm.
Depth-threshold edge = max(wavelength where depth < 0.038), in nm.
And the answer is 660.407 nm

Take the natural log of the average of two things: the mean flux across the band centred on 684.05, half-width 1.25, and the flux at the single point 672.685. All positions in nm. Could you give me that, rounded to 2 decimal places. 5.22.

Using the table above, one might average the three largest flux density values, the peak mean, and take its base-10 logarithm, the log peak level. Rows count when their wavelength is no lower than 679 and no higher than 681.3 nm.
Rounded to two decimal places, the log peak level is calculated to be 2.34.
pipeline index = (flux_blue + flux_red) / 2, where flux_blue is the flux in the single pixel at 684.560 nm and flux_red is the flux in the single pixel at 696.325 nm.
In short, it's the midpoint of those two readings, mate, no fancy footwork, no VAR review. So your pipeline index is 215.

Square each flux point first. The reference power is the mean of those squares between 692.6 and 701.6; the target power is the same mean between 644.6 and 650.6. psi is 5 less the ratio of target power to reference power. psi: 4.20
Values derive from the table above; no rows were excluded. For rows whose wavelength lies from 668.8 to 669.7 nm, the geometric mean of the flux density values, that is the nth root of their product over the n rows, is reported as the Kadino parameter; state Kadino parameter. 184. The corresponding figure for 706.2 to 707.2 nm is 216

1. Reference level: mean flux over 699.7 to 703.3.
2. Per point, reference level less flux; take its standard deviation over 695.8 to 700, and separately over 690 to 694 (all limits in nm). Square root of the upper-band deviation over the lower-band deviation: 0.97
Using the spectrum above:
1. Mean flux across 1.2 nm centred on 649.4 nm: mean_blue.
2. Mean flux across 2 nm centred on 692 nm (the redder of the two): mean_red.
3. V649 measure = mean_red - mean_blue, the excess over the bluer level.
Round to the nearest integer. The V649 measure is 18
